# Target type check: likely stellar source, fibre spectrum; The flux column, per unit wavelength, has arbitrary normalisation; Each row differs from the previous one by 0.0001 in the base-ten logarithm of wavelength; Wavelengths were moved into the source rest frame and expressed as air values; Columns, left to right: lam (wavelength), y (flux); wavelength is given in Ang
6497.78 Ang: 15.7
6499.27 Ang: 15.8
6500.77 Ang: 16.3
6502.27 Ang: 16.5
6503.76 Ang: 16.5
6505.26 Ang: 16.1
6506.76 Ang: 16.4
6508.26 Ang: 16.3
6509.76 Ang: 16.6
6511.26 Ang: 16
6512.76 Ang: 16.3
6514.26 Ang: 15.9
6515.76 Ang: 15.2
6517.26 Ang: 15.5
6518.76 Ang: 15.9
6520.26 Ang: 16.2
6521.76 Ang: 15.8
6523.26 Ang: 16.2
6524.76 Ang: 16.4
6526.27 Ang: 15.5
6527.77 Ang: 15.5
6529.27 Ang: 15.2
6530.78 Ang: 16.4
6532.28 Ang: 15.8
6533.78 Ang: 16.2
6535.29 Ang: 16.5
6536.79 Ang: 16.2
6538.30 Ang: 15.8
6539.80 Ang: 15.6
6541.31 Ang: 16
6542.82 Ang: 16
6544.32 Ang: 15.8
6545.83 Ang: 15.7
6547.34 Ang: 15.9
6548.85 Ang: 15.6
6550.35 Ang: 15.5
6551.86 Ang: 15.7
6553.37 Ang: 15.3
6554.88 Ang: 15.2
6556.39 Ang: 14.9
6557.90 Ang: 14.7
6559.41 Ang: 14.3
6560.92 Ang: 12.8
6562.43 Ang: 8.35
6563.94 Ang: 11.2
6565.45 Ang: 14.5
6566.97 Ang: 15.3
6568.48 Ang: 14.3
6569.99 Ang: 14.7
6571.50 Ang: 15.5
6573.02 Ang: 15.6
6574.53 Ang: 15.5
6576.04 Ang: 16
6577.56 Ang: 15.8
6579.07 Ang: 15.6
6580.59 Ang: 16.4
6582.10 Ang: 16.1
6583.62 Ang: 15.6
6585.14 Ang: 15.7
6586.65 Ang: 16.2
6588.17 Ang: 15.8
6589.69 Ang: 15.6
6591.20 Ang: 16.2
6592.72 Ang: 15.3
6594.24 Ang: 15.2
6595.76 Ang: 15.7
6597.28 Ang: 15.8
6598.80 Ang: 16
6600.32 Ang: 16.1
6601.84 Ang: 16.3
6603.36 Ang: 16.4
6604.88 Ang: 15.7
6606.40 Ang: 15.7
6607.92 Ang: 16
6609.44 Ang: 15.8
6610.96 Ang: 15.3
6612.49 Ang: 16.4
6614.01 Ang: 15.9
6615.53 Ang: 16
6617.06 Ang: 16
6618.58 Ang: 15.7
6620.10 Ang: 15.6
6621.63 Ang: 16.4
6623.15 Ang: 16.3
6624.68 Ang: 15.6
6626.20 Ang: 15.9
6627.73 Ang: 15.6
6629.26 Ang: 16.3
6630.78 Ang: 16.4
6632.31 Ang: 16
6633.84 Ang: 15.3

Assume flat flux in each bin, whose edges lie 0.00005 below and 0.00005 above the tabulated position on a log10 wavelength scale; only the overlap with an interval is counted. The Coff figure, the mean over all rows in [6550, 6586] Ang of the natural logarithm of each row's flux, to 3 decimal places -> 2.684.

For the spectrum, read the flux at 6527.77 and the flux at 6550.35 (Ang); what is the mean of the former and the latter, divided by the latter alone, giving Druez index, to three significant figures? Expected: 1.00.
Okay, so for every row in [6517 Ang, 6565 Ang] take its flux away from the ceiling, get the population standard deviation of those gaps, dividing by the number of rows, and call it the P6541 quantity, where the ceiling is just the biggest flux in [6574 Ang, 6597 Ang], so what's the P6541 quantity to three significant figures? 1.61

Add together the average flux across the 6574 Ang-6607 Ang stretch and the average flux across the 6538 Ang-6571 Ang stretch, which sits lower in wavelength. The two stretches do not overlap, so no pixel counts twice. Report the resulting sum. 30.5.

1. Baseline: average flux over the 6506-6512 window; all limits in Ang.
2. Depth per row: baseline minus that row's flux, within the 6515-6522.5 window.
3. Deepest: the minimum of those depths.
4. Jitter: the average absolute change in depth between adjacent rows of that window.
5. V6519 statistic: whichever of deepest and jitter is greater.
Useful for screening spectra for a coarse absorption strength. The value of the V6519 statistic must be 0.35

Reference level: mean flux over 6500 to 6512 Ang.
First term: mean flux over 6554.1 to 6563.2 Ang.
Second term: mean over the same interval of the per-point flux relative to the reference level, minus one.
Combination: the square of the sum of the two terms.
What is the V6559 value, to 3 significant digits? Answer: 174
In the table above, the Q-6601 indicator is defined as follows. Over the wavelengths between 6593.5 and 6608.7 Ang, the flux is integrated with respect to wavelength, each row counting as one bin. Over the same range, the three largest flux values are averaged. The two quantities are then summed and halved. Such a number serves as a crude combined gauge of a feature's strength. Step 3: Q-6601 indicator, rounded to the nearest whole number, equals 129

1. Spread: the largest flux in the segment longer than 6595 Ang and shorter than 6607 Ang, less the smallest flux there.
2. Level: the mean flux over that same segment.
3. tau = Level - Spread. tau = 15.3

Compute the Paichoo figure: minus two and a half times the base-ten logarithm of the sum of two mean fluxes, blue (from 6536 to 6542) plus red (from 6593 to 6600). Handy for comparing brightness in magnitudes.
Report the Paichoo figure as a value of -3.75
